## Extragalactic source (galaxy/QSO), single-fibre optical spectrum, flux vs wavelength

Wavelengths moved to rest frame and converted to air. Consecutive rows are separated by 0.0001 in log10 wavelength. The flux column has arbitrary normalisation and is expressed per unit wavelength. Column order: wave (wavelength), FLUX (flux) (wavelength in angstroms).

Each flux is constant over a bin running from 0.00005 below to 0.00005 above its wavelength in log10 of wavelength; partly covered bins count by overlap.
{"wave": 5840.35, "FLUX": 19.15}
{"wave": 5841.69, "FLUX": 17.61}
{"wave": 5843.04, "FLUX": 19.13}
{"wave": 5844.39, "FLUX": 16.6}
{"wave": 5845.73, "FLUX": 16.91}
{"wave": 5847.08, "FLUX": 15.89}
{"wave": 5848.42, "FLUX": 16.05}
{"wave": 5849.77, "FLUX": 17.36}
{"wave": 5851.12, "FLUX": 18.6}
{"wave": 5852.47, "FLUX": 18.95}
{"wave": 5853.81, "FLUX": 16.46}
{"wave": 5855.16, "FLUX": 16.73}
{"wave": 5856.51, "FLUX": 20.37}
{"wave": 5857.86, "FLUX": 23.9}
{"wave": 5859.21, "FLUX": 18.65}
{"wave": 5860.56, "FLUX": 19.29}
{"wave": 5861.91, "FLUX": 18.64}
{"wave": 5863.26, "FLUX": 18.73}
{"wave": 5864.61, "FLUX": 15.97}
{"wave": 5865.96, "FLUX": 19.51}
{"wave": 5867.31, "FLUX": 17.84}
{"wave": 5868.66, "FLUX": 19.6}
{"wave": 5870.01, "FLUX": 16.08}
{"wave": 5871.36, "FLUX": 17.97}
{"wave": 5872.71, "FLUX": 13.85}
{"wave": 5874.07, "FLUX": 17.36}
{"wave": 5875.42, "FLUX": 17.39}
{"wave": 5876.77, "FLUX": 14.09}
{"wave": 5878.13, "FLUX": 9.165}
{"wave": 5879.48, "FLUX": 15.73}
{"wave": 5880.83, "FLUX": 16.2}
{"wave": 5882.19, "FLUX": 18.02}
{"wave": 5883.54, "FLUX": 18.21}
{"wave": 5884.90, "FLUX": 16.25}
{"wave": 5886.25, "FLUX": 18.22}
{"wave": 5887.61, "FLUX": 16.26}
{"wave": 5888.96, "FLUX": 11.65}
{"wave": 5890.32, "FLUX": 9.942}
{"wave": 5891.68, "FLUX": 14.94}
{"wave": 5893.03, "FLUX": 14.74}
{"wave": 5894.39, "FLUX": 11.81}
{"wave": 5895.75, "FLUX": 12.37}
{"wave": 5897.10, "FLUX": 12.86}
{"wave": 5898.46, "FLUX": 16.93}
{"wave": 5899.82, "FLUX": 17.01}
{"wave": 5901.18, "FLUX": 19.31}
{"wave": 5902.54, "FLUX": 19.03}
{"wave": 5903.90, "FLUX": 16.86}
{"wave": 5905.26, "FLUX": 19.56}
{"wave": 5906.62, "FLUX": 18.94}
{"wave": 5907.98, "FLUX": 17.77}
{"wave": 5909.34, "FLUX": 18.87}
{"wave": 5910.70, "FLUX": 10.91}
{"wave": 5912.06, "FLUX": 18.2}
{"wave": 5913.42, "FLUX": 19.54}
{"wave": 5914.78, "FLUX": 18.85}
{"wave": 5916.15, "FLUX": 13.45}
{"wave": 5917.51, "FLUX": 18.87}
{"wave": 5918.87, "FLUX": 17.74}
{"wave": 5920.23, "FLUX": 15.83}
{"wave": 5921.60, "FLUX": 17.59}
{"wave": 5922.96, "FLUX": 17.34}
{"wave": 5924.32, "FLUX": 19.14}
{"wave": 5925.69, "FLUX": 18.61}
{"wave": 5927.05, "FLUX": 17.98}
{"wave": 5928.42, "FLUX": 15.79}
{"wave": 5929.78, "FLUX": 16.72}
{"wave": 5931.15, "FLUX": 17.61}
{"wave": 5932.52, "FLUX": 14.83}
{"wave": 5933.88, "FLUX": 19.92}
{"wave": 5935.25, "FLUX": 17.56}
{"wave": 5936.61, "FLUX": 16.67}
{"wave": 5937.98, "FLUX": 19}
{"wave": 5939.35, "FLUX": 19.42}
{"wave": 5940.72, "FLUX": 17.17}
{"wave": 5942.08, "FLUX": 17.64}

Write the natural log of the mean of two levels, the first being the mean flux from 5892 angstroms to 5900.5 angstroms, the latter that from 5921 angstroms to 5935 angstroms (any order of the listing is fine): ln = 2.77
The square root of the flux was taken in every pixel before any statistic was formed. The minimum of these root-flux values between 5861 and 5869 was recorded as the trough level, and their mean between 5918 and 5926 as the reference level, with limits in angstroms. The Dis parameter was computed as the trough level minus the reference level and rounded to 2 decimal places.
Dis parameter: -0.21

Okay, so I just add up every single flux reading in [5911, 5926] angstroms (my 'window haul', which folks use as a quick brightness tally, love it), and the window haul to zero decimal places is 195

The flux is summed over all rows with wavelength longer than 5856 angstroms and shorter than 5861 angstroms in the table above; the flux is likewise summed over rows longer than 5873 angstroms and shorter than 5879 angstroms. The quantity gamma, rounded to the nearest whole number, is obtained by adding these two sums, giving 140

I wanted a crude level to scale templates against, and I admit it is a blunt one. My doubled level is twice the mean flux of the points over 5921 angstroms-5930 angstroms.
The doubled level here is 35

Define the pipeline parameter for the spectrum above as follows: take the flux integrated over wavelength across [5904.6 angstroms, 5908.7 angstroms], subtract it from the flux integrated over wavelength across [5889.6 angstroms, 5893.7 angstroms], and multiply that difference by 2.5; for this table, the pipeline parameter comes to -57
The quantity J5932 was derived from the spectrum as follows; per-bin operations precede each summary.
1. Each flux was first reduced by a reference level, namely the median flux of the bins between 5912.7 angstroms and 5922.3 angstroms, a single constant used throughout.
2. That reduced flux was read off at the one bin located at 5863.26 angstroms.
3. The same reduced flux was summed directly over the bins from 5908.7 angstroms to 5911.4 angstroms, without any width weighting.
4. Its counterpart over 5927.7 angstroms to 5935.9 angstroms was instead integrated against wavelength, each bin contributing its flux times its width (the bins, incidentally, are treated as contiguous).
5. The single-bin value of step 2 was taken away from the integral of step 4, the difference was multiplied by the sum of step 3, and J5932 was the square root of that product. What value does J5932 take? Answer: 6.1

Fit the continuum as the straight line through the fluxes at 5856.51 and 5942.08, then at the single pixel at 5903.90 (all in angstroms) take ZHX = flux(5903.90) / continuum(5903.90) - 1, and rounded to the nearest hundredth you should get -0.11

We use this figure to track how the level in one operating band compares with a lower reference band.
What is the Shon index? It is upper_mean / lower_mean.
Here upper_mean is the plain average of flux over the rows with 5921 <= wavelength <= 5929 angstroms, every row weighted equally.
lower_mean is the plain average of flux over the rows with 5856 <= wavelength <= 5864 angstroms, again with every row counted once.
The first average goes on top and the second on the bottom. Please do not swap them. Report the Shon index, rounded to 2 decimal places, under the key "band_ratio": 0.89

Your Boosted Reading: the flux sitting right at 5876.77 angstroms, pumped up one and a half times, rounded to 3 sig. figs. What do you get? 21.1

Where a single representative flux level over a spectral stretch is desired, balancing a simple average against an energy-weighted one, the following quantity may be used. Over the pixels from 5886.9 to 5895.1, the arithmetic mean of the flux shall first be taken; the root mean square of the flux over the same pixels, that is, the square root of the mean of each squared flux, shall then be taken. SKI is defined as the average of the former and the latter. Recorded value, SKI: 13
